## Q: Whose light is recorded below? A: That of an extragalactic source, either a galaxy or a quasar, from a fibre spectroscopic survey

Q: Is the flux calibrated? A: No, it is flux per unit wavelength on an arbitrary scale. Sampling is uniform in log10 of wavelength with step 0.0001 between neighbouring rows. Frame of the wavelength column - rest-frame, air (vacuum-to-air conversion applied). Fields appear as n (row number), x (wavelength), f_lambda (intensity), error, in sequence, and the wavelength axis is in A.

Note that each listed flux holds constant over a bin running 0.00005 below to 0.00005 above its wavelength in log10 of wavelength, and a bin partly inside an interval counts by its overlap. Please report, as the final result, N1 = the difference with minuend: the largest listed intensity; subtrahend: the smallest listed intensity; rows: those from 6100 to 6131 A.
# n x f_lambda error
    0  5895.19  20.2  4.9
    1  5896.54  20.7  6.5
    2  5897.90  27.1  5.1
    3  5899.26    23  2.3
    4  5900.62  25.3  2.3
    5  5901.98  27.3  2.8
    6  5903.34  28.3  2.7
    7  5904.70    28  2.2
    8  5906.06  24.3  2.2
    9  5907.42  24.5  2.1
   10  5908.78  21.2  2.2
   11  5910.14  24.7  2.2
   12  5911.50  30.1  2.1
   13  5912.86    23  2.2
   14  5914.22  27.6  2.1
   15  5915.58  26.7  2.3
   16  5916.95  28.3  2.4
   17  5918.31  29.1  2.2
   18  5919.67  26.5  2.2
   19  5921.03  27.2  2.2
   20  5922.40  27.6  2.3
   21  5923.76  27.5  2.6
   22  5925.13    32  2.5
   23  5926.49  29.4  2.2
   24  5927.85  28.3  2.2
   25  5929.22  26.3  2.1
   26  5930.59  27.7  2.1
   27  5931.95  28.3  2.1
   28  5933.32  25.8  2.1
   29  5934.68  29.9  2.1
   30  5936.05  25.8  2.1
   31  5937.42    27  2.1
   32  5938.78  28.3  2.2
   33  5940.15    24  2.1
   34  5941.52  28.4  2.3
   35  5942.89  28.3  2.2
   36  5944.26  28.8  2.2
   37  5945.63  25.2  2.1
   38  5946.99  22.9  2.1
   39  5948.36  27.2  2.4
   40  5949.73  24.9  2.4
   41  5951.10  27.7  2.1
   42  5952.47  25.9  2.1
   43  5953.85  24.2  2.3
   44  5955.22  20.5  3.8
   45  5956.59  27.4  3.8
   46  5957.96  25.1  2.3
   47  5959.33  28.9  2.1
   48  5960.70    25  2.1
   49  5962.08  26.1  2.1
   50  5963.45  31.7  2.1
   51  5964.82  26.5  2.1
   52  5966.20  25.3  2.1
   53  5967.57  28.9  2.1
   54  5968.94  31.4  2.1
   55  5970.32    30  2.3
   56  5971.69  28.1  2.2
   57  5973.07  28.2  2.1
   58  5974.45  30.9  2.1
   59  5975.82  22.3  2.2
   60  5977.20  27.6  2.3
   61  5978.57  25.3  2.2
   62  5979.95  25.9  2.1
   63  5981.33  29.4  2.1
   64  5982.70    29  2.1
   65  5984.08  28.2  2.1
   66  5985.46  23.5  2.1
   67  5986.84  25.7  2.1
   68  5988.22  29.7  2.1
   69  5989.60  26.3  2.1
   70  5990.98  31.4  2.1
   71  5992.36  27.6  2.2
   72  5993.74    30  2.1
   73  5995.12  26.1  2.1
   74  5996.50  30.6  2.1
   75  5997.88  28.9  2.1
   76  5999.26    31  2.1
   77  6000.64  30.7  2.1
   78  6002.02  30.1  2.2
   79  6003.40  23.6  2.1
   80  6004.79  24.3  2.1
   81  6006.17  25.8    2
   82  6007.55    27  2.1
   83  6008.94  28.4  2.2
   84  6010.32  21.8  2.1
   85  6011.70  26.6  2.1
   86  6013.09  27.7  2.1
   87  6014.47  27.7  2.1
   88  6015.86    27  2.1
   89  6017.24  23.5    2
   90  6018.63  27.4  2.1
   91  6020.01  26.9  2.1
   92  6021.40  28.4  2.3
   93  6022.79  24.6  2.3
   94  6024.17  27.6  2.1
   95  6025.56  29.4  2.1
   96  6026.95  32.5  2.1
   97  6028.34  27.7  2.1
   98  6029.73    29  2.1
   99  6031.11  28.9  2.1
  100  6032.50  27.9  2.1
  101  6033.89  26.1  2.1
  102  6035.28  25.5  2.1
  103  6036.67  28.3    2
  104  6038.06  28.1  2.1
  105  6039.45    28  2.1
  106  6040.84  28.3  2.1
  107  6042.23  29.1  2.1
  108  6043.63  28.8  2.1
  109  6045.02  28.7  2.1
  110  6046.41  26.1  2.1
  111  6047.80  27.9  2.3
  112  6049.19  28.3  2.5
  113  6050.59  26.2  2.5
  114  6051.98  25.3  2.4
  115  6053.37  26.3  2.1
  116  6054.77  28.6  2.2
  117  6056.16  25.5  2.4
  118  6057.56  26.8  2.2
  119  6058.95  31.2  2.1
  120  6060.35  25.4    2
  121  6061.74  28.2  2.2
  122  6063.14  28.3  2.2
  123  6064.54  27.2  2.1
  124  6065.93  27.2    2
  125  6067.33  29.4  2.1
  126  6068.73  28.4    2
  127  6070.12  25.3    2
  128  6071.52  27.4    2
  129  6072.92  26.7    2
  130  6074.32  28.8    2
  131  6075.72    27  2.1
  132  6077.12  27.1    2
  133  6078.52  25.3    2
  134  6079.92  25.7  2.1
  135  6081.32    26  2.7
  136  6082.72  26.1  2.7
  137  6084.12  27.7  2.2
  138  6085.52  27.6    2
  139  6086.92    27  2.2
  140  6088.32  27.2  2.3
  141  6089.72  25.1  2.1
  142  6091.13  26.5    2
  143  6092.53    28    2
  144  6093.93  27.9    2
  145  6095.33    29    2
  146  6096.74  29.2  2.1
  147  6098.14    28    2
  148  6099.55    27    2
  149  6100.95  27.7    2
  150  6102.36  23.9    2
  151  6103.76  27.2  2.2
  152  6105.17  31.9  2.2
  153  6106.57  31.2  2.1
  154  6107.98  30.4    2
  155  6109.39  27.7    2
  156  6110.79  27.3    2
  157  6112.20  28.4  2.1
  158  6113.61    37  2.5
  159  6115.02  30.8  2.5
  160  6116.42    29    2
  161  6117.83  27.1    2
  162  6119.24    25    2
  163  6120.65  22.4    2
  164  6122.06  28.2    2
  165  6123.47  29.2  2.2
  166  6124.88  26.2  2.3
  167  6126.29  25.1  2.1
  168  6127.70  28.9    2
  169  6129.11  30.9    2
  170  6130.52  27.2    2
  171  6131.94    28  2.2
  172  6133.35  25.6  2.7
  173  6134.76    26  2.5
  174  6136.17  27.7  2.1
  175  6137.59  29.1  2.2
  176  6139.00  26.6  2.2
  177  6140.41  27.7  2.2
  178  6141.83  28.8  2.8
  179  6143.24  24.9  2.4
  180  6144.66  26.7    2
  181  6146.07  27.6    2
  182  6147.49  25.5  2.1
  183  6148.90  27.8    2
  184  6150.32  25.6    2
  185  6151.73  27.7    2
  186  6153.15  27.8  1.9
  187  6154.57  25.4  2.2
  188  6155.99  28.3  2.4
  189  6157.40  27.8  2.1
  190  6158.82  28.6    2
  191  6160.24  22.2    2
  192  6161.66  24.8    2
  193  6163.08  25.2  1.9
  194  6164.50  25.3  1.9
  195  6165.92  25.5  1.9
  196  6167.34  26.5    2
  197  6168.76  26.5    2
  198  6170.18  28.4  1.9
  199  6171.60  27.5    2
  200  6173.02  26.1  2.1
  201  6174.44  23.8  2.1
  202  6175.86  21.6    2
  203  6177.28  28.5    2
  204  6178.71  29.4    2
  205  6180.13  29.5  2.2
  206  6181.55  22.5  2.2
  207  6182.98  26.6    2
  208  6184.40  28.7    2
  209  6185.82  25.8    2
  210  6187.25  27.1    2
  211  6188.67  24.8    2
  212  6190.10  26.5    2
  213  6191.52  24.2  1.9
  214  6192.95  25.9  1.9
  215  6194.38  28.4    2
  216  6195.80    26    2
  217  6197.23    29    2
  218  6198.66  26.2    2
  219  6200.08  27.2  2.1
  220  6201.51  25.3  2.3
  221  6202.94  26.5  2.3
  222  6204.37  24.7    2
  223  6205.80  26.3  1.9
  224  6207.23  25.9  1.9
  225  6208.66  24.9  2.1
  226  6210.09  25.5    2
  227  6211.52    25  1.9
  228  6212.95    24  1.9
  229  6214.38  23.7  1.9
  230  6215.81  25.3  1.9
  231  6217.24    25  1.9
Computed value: 14.6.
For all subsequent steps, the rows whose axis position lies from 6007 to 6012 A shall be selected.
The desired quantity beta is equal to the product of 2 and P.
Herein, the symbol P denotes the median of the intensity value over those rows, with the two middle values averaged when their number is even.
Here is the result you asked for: 54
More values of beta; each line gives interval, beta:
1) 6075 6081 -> 53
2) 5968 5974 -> 58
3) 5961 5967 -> 53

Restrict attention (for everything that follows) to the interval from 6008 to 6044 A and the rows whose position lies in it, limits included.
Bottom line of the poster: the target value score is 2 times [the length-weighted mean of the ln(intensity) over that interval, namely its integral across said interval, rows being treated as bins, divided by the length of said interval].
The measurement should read 6.62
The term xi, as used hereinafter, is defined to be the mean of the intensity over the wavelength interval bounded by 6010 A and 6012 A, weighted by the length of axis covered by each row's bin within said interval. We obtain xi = 24.2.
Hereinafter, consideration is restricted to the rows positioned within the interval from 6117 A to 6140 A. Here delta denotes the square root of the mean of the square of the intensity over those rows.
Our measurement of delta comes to 27.1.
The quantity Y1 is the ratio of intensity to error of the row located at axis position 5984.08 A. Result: 13.4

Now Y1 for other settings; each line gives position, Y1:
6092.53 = 14.0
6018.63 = 13.0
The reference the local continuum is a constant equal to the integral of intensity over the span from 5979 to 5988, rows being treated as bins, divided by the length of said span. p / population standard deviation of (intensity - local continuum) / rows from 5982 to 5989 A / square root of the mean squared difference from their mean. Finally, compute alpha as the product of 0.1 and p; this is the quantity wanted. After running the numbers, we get 0.23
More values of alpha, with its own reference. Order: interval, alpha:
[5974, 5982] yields 0.28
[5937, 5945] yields 0.16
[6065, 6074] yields 0.13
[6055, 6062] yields 0.21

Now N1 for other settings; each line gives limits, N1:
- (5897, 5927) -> 10.8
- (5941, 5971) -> 11.2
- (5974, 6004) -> 9.1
